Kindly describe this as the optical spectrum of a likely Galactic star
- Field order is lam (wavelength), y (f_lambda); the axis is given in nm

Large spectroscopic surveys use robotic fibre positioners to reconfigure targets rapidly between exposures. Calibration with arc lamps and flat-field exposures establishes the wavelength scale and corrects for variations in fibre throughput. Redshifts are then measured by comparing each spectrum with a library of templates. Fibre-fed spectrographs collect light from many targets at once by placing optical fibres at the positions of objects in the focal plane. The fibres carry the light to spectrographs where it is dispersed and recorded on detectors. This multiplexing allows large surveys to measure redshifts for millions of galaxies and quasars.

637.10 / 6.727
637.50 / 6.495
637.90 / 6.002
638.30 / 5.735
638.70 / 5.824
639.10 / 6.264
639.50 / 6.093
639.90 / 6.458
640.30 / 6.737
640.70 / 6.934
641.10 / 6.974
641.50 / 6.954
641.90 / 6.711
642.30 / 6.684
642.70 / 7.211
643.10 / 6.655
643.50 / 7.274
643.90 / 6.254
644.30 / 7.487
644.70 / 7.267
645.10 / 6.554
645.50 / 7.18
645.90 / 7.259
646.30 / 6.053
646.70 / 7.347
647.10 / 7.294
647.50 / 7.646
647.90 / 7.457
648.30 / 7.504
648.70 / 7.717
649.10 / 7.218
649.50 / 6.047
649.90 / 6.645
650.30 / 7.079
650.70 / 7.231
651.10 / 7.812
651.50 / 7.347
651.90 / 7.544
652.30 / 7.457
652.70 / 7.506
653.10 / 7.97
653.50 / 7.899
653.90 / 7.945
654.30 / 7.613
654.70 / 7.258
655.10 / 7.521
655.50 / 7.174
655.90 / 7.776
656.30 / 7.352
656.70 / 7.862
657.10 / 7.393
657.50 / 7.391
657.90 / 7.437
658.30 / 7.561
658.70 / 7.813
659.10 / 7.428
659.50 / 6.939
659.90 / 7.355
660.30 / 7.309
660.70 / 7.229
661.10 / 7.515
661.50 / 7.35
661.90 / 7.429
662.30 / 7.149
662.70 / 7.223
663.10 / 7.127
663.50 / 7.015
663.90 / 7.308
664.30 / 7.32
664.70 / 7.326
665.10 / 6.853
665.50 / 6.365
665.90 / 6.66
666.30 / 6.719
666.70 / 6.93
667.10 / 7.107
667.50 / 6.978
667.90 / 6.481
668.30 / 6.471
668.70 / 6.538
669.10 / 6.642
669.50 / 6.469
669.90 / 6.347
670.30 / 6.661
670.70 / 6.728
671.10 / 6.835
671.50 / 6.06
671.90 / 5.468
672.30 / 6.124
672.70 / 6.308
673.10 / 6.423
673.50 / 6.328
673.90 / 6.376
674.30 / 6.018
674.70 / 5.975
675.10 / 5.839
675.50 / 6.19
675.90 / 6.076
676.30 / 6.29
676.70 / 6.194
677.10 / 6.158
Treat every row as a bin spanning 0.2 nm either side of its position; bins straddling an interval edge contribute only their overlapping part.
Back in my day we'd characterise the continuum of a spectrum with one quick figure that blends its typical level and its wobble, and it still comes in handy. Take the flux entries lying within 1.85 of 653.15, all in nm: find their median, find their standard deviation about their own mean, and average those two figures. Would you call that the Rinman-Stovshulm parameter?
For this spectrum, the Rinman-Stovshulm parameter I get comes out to 3.90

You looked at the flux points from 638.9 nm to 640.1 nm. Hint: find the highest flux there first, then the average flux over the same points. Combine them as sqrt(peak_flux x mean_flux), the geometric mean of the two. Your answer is 6.4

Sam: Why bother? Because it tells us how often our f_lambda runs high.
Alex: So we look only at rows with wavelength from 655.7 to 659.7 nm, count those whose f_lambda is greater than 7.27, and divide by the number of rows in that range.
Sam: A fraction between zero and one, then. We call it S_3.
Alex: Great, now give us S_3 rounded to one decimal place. 0.9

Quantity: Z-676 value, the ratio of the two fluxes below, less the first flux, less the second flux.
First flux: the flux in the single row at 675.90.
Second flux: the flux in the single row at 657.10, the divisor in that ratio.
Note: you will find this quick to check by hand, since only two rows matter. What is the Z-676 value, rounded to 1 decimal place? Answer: -12.6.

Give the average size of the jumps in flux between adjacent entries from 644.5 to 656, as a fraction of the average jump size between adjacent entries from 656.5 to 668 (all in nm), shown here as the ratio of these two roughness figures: 1.9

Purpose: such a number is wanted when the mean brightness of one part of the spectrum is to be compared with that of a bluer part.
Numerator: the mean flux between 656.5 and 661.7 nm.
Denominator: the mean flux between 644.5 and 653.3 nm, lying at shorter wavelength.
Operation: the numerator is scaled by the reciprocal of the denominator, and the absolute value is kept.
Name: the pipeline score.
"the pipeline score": 1.03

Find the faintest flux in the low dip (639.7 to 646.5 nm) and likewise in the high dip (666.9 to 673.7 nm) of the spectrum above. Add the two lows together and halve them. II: 5.8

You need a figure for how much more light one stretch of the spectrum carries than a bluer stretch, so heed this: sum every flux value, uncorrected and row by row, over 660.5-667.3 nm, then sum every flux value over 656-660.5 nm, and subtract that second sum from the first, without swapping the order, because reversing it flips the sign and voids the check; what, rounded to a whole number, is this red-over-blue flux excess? 39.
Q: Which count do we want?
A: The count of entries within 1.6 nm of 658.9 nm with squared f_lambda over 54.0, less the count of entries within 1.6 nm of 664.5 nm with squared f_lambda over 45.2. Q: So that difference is 0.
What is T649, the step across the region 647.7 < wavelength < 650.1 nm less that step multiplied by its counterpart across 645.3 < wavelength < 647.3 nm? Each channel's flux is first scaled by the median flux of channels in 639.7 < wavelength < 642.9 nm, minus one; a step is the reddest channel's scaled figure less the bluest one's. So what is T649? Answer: -0.12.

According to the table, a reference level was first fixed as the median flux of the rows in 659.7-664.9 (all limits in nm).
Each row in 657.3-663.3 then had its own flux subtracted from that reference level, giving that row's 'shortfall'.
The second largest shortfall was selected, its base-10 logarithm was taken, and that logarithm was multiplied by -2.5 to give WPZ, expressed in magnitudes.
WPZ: 1.8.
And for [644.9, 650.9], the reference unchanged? -0.2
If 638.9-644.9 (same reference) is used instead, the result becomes -0.1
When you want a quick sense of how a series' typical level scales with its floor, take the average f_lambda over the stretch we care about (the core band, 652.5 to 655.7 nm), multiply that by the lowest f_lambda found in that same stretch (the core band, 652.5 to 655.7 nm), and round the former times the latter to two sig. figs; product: 55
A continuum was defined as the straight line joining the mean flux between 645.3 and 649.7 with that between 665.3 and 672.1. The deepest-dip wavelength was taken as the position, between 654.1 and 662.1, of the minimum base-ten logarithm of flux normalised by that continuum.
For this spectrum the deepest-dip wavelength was 659.50 nm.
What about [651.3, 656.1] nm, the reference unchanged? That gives 655.50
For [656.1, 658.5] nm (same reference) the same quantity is 656.30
